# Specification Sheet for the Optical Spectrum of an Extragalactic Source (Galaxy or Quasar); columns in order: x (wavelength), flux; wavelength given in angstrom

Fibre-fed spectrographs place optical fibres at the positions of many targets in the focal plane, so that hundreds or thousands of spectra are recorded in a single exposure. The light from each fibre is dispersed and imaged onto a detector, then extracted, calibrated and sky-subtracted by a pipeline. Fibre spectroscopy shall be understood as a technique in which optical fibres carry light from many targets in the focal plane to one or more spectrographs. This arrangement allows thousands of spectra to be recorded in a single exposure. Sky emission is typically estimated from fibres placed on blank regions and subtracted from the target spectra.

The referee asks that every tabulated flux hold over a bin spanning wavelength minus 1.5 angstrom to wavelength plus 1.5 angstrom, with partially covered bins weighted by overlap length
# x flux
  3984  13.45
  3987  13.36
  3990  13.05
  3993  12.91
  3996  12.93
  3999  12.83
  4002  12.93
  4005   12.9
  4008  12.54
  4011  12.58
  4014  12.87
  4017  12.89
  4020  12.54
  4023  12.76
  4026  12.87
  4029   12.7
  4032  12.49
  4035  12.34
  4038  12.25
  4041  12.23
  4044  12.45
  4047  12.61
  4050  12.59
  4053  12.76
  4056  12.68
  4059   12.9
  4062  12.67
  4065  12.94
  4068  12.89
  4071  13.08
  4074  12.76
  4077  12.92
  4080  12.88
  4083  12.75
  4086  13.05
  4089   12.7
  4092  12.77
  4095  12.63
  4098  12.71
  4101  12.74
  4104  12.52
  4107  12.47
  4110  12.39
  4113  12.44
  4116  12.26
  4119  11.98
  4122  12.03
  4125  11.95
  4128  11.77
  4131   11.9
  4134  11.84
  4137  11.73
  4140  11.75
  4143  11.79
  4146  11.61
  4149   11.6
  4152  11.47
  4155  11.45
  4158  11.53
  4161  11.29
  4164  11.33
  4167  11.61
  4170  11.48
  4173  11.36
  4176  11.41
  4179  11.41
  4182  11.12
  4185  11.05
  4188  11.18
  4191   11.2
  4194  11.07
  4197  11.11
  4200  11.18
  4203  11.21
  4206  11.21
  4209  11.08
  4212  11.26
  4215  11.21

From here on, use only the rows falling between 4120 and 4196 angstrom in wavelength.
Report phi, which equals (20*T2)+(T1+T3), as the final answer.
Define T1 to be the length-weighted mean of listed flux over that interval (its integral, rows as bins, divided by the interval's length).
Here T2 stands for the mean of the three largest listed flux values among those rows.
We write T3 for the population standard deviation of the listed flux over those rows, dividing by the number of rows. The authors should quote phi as 251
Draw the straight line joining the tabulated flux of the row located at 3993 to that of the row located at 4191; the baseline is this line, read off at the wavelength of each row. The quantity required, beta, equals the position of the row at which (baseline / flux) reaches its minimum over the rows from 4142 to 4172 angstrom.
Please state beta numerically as 4167 angstrom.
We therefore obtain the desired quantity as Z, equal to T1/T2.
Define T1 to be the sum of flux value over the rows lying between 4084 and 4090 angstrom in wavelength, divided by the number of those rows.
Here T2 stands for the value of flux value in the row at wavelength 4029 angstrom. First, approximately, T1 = 12.9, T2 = 12.7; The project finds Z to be 1.01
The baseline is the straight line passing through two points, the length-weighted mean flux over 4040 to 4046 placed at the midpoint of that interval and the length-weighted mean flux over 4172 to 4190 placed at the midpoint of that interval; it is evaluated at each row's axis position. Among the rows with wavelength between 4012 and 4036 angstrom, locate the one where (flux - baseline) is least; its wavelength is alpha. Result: 4035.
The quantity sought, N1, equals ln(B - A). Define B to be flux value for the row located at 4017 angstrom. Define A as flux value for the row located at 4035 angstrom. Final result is -0.60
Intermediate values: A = 12.34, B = 12.89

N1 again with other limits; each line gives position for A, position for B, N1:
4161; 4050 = 0.26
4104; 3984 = -0.07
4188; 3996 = 0.56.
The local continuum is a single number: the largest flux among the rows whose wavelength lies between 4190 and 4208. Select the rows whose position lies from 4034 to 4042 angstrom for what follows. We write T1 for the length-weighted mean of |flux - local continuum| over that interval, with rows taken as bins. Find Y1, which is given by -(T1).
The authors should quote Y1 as -1.06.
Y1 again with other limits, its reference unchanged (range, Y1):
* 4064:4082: -1.70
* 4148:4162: -0.26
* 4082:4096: -1.58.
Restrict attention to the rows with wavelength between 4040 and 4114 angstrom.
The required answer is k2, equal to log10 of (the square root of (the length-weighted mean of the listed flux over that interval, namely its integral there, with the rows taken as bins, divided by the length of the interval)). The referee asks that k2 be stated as 0.552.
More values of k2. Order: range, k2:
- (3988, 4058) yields 0.552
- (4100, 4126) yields 0.545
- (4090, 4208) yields 0.535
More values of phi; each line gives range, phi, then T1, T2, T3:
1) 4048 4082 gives 273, 12.8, 13.0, 0.138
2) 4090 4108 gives 268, 12.6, 12.7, 0.112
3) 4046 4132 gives 273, 12.6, 13.0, 0.351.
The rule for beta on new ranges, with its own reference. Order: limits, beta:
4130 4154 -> 4131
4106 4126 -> 4113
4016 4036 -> 4026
